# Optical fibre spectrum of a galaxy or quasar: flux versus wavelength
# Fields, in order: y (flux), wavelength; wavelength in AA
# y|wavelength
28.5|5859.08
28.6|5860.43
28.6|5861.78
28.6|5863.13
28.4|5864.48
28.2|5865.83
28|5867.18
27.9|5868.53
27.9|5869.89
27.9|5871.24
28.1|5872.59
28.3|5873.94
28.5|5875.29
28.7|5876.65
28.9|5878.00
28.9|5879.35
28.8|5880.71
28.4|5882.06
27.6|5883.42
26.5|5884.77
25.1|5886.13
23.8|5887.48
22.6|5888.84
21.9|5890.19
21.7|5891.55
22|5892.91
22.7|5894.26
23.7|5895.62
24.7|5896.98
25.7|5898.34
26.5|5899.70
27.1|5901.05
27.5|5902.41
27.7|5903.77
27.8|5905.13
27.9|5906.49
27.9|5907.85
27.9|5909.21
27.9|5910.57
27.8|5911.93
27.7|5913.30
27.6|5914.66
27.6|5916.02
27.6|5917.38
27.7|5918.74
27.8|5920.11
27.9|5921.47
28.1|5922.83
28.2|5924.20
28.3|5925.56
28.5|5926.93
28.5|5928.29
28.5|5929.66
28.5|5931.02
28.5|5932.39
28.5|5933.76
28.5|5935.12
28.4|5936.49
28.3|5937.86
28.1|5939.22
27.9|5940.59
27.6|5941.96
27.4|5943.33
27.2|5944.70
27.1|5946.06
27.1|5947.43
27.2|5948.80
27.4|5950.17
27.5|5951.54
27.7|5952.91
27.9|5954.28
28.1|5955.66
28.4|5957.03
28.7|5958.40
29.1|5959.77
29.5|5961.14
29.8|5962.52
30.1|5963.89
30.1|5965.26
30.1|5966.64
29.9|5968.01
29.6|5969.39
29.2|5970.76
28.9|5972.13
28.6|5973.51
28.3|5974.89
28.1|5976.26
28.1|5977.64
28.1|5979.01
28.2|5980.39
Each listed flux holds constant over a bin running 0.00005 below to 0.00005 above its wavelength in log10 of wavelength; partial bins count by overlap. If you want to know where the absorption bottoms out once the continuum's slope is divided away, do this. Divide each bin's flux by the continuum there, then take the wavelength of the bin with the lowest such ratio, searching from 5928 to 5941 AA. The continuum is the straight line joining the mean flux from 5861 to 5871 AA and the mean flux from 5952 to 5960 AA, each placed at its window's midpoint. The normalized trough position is 5940.59 AA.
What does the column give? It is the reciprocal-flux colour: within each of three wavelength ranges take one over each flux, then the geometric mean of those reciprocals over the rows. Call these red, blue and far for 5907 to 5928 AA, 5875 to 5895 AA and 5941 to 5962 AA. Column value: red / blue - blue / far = -0.17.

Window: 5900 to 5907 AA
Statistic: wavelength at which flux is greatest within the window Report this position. 5906.49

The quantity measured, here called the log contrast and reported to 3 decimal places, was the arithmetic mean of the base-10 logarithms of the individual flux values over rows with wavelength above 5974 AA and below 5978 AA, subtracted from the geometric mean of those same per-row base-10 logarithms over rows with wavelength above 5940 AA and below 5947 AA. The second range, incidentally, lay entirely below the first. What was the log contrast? -0.011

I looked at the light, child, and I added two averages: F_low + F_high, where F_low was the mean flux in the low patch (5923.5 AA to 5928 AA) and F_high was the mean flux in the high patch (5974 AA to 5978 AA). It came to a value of 56.5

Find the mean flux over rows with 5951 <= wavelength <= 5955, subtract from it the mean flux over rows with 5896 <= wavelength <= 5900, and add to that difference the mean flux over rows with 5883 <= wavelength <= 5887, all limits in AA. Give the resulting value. 28.5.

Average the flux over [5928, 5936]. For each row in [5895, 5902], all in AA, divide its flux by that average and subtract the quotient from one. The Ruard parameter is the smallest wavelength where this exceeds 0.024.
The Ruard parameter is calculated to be 5895.62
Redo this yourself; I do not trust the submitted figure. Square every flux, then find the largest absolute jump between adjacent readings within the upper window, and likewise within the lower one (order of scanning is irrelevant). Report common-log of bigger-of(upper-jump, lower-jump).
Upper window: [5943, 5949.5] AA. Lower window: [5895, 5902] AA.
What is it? 1.70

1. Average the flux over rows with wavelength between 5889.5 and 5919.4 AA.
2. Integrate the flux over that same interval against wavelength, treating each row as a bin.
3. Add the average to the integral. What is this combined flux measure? 810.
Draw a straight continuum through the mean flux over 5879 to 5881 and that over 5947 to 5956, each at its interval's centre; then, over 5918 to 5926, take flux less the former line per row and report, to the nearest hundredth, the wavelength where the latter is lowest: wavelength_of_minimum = 5918.74 AA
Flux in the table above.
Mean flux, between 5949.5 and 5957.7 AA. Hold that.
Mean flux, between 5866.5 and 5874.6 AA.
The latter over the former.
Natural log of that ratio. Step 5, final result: 0.007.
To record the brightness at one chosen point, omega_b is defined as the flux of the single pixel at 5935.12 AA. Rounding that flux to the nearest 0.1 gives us 28.5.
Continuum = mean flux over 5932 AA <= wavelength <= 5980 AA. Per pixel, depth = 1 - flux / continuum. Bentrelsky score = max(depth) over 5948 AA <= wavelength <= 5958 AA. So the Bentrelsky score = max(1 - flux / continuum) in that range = 0.04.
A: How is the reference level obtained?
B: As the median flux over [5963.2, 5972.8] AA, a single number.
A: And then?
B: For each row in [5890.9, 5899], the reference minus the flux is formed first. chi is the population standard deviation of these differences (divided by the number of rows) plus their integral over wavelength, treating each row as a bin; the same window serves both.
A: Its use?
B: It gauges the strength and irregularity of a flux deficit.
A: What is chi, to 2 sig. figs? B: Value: 54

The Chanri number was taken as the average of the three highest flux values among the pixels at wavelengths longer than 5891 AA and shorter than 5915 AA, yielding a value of 27.9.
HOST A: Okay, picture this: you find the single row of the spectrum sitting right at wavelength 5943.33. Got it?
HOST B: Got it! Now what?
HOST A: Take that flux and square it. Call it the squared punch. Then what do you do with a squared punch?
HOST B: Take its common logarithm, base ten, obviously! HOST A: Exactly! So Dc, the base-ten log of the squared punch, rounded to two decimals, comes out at 2.88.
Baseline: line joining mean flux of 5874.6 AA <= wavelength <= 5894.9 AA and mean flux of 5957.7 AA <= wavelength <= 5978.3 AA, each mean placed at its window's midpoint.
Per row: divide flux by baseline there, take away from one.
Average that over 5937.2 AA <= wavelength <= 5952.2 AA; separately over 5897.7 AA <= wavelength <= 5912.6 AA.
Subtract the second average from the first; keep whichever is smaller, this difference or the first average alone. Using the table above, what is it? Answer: 0.025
